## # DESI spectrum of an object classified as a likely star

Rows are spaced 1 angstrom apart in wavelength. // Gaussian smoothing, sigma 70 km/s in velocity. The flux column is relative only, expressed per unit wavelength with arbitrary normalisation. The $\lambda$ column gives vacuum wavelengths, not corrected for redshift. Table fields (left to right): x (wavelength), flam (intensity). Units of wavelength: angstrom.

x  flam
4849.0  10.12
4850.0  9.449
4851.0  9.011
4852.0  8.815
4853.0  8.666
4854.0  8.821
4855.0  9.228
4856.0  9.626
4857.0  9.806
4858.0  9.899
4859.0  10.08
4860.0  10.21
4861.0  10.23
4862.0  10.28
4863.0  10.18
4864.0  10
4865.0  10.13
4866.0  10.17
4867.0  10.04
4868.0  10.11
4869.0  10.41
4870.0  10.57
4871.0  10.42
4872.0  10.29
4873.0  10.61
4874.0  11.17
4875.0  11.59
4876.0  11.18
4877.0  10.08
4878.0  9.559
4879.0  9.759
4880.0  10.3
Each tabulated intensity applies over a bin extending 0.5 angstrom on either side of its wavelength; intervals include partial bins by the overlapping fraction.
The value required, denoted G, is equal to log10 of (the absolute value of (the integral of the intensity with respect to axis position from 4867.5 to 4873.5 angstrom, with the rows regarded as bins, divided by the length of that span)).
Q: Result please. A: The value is 1.02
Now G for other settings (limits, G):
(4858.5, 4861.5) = 1.01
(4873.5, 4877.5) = 1.04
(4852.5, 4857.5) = 0.97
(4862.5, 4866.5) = 1.01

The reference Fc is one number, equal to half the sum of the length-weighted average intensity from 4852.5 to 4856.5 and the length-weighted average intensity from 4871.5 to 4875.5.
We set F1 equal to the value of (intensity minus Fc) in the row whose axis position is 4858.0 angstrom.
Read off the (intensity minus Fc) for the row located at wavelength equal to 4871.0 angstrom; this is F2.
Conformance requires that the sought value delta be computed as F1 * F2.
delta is -0.04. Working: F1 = -0.10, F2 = 0.42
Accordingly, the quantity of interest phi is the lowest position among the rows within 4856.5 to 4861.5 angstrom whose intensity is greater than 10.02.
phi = 4859.0 angstrom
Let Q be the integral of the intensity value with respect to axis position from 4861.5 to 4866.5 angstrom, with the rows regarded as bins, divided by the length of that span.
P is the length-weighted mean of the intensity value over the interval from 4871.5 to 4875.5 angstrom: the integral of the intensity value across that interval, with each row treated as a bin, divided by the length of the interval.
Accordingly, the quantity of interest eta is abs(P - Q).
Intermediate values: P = 10.9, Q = 10.2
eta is 0.8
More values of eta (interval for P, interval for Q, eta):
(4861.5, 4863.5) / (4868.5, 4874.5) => 0.3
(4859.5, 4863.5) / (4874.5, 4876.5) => 1.2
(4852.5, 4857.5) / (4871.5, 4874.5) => 1.5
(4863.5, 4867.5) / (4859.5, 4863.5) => 0.1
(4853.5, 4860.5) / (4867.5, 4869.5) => 0.6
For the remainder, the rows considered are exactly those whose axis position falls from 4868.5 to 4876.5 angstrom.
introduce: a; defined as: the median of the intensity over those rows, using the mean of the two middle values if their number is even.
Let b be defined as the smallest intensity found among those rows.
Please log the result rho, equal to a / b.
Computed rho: 1.03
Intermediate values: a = 10.6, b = 10.29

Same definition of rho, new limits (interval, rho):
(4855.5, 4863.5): 1.05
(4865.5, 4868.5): 1.01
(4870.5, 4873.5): 1.01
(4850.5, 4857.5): 1.04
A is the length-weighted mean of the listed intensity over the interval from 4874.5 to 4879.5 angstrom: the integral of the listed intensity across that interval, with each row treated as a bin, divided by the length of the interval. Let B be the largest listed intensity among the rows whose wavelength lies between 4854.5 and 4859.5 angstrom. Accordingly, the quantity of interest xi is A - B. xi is 0.35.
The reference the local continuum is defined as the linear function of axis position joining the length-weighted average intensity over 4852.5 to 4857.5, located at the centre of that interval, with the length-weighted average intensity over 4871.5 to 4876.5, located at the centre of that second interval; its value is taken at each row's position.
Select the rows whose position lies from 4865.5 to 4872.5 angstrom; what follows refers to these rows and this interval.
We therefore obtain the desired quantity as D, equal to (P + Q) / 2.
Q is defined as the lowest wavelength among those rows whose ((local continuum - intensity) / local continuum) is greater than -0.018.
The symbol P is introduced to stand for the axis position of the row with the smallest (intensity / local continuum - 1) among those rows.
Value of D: 4869.0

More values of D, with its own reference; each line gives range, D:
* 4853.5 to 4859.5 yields 4854.0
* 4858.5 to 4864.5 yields 4864.0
